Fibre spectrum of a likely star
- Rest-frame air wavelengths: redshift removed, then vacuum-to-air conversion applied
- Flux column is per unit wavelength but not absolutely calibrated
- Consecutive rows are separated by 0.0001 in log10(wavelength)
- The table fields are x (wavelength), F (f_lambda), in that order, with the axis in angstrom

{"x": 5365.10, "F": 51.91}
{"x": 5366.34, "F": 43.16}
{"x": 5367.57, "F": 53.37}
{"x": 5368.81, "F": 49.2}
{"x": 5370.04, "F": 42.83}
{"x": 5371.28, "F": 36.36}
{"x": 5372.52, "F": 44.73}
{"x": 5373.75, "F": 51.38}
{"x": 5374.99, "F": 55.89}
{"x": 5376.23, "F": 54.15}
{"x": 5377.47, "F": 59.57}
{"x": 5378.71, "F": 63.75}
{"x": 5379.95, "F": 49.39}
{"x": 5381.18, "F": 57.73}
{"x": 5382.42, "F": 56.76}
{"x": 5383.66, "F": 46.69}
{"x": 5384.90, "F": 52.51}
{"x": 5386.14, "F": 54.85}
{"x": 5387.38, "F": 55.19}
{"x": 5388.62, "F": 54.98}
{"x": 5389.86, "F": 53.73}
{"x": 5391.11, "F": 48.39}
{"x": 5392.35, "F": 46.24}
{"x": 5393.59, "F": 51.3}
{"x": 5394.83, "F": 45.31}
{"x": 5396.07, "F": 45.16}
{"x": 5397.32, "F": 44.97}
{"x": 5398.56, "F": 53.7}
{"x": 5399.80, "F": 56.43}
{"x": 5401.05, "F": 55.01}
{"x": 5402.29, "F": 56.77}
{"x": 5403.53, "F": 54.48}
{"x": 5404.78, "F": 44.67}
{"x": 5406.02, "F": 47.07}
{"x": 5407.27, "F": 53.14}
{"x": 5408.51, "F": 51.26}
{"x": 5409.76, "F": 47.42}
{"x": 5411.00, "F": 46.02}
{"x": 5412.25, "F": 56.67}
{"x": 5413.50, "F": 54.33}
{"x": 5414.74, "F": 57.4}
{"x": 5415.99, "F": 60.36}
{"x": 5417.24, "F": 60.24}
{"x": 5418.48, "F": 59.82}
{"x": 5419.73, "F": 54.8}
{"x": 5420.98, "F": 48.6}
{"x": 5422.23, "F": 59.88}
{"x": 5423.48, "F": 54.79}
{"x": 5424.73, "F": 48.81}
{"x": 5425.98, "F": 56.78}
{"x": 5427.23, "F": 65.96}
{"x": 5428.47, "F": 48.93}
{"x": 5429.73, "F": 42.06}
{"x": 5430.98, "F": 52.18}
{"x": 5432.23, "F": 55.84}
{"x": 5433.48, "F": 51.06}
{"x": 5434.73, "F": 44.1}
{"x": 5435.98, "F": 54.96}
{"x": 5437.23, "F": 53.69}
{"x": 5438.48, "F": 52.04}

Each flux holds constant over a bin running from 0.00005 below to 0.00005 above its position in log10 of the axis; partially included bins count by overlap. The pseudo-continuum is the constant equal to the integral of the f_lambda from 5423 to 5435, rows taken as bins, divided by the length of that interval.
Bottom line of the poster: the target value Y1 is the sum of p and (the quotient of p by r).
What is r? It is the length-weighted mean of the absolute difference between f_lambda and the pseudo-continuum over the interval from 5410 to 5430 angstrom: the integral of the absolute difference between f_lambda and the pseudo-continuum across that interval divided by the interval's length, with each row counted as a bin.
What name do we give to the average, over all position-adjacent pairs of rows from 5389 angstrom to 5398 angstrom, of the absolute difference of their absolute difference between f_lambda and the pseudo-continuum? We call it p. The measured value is 3.1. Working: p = 2.7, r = 5.7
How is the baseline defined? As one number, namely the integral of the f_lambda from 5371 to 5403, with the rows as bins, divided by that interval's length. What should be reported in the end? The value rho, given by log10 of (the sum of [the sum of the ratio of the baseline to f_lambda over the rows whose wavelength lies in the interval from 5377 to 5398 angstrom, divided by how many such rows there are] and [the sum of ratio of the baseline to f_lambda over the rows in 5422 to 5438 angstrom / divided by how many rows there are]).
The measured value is 0.303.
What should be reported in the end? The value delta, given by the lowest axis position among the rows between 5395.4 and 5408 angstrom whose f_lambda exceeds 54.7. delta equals 5399.80 angstrom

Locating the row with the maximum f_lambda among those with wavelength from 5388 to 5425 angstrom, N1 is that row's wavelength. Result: 5415.99 angstrom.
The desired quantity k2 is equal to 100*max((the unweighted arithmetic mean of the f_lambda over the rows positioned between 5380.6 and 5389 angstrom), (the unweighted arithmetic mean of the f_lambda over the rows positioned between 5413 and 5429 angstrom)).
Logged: 5621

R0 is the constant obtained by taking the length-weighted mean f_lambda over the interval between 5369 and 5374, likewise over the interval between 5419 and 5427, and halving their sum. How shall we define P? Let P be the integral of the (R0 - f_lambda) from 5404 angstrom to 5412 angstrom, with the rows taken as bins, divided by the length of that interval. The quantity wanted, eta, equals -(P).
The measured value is 0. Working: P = 0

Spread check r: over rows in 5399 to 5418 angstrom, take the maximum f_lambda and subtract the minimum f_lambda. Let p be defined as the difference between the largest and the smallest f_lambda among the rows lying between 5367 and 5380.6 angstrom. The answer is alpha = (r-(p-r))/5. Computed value 0.8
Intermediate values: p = 27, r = 15.7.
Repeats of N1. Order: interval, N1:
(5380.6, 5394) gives 5381.18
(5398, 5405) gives 5402.29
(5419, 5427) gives 5422.23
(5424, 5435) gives 5427.23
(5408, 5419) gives 5415.99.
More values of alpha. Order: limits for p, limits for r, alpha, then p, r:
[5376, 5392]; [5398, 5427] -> 2.9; 17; 15.7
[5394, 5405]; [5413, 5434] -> 7.1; 12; 23.9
